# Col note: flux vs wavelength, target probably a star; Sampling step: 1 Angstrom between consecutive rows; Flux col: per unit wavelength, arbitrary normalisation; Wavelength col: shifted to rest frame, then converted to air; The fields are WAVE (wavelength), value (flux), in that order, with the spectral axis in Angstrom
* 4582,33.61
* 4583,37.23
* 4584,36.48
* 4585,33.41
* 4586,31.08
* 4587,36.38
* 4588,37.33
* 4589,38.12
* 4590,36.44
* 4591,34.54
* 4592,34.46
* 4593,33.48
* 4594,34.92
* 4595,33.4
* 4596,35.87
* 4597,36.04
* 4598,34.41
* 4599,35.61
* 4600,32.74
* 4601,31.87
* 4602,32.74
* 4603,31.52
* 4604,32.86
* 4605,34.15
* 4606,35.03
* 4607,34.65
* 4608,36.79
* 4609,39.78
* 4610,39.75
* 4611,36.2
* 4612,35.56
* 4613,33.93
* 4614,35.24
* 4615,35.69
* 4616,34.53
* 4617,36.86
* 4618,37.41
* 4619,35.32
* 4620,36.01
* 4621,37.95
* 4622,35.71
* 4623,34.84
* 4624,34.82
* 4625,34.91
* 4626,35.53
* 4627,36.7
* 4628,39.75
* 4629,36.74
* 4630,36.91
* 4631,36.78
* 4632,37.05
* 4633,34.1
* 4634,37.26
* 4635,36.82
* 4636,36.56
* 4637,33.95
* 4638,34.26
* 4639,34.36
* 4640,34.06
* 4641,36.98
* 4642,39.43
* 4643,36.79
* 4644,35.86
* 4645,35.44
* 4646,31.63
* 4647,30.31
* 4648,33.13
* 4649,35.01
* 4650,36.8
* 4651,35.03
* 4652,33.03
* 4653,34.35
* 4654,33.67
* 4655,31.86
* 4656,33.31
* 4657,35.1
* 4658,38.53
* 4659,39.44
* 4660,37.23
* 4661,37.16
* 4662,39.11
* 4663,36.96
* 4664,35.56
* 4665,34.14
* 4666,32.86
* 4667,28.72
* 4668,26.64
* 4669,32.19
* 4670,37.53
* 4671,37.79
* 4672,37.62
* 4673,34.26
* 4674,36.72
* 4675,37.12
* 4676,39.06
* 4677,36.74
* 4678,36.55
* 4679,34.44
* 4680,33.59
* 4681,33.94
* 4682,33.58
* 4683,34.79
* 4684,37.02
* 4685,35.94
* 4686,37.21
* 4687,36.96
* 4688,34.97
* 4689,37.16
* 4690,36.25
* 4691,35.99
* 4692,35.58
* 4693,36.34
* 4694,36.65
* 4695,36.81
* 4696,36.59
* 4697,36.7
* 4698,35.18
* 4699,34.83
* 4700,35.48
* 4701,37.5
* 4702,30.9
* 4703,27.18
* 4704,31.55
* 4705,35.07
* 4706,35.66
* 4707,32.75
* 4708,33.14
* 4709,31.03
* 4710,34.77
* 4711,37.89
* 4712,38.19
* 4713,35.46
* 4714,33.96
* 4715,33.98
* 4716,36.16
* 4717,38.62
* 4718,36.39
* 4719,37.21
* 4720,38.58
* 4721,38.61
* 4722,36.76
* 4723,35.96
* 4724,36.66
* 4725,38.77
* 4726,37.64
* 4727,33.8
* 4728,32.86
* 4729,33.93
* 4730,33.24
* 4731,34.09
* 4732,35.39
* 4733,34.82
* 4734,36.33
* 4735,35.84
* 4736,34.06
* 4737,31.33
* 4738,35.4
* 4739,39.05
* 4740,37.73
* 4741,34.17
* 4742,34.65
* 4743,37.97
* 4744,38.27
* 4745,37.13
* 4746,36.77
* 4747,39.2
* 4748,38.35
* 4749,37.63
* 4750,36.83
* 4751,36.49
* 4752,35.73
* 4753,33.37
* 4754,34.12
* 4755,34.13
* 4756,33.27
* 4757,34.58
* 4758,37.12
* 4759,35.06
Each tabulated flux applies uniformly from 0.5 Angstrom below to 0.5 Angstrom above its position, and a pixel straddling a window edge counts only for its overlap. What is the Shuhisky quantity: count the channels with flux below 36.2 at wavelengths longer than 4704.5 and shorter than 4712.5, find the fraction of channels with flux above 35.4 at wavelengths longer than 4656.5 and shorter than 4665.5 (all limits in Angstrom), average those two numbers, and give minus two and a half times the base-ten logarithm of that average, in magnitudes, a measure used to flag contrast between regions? -1.3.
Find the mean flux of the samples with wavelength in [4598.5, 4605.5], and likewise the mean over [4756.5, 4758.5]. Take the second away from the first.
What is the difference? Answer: -3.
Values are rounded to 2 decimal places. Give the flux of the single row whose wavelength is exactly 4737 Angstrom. 31.33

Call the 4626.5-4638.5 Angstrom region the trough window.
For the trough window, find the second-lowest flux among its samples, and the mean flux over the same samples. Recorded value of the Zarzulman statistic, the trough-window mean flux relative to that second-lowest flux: 1.07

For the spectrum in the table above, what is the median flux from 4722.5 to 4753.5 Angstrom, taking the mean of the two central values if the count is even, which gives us 36.0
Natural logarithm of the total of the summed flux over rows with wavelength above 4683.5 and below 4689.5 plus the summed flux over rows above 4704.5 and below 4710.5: 6.04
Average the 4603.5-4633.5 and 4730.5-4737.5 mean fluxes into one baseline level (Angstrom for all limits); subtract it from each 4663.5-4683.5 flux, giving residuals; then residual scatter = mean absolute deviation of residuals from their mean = 2.26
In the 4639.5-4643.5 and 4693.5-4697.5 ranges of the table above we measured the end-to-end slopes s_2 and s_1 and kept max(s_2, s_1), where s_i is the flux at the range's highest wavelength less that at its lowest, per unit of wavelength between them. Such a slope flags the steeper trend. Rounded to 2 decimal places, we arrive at 0.91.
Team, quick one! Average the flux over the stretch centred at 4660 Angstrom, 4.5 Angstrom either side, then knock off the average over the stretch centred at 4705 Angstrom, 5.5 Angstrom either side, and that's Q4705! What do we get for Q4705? 3.7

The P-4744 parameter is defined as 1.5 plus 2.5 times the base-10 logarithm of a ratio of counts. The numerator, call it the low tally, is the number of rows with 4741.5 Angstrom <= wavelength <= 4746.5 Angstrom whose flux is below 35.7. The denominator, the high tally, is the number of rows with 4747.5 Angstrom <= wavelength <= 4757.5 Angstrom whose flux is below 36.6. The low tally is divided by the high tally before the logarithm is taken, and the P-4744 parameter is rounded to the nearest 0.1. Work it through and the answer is -0.6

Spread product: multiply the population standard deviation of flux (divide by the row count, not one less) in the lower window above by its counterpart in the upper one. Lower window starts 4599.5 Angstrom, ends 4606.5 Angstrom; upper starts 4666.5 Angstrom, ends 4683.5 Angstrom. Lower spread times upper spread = 3.6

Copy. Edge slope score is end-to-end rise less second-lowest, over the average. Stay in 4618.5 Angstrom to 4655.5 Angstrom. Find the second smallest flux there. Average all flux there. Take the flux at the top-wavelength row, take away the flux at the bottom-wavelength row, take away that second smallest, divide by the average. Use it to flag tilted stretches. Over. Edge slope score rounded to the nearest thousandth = -0.991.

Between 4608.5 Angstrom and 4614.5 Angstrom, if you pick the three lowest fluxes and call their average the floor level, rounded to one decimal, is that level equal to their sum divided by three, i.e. 34.9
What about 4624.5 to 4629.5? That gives 35.7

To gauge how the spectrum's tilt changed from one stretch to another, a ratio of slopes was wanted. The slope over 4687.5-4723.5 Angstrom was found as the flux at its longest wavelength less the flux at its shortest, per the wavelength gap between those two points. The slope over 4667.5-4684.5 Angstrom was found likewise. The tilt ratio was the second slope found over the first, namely 23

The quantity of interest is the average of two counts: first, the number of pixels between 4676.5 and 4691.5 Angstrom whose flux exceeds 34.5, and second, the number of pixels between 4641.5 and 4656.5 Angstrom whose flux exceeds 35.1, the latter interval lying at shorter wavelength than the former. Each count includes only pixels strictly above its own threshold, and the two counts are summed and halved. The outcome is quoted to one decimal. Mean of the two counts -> 8.0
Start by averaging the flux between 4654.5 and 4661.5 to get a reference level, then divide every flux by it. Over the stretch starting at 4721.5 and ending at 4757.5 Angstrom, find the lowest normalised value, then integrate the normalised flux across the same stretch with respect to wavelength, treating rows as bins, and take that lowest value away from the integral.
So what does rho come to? 35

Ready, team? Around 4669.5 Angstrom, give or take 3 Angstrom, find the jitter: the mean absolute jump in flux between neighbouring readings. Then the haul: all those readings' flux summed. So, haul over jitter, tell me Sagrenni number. 75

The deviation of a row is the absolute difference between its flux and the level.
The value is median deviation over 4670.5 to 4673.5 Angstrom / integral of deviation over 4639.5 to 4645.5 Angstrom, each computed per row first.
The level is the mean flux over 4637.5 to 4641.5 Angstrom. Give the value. 0.25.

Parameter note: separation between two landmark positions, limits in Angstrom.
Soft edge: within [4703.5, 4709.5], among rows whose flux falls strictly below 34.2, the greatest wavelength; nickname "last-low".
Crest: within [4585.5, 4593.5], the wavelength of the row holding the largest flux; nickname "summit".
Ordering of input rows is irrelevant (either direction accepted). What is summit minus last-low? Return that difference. -120 Angstrom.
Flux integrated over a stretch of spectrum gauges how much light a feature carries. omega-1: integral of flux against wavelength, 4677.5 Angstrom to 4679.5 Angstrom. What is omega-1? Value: 71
